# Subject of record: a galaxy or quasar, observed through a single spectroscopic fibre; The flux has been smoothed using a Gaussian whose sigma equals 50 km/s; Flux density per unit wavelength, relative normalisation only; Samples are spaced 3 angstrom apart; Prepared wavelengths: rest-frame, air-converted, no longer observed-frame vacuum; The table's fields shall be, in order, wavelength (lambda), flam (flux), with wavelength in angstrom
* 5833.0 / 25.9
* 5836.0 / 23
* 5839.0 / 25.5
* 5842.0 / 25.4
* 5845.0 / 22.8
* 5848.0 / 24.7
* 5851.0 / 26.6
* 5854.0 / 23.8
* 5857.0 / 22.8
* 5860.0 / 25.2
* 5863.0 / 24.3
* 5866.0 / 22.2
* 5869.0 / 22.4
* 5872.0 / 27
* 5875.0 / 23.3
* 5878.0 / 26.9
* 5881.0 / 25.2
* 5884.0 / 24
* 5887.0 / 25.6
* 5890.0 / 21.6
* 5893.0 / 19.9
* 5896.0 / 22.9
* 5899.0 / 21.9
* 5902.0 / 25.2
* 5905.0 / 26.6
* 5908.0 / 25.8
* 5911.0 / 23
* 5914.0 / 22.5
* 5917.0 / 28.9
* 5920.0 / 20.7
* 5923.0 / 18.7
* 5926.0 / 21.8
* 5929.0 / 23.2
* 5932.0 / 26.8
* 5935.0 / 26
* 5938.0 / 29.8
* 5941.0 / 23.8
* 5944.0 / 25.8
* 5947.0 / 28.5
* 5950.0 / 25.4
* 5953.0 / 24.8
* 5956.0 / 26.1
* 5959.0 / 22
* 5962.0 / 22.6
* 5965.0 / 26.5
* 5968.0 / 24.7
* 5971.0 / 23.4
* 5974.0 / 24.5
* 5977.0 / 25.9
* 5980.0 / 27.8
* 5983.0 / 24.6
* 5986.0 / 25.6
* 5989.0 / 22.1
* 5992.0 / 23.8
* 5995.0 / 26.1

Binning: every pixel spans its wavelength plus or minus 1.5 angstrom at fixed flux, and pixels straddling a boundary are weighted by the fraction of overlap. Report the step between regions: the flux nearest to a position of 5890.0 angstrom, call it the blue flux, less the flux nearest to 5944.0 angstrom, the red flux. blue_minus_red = -4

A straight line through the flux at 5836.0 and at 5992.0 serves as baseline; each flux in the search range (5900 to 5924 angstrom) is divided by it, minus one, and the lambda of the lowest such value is 5923.0 angstrom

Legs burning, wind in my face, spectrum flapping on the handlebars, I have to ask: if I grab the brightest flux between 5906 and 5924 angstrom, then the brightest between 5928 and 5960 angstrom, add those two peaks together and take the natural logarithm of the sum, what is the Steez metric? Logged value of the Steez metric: 4.07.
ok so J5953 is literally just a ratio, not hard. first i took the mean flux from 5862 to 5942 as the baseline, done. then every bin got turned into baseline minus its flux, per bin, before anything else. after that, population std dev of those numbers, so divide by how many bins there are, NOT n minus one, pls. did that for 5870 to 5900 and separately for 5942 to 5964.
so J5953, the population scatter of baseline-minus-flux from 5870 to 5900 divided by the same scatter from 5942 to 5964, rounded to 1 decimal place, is 1.1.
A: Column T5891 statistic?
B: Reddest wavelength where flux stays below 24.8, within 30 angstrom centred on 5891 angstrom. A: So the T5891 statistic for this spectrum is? 5899.0 angstrom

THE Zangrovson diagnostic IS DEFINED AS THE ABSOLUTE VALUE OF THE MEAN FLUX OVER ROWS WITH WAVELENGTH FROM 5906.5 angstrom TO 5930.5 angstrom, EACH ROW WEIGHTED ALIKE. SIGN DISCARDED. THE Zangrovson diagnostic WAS 23.1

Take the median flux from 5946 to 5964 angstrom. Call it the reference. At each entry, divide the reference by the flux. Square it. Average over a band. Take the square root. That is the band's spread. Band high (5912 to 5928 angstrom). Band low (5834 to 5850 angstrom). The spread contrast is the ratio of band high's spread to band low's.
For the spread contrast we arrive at 1.11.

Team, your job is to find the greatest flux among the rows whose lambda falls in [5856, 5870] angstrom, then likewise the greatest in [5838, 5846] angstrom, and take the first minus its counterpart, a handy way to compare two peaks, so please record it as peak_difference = -0.30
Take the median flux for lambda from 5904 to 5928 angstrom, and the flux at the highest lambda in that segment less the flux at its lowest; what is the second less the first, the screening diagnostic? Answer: -28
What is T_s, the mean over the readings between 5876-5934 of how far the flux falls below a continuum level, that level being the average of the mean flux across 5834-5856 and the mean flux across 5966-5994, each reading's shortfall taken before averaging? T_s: 0.9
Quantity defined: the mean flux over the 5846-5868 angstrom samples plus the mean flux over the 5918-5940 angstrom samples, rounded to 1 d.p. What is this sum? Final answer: 48.1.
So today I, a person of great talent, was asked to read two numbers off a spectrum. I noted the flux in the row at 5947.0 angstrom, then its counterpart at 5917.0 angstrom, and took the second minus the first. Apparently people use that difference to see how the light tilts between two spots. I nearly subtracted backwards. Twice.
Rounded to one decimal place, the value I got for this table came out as 0.4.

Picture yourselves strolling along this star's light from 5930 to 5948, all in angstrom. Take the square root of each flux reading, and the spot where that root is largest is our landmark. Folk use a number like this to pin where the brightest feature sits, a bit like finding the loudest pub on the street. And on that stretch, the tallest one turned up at 5938.0 angstrom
